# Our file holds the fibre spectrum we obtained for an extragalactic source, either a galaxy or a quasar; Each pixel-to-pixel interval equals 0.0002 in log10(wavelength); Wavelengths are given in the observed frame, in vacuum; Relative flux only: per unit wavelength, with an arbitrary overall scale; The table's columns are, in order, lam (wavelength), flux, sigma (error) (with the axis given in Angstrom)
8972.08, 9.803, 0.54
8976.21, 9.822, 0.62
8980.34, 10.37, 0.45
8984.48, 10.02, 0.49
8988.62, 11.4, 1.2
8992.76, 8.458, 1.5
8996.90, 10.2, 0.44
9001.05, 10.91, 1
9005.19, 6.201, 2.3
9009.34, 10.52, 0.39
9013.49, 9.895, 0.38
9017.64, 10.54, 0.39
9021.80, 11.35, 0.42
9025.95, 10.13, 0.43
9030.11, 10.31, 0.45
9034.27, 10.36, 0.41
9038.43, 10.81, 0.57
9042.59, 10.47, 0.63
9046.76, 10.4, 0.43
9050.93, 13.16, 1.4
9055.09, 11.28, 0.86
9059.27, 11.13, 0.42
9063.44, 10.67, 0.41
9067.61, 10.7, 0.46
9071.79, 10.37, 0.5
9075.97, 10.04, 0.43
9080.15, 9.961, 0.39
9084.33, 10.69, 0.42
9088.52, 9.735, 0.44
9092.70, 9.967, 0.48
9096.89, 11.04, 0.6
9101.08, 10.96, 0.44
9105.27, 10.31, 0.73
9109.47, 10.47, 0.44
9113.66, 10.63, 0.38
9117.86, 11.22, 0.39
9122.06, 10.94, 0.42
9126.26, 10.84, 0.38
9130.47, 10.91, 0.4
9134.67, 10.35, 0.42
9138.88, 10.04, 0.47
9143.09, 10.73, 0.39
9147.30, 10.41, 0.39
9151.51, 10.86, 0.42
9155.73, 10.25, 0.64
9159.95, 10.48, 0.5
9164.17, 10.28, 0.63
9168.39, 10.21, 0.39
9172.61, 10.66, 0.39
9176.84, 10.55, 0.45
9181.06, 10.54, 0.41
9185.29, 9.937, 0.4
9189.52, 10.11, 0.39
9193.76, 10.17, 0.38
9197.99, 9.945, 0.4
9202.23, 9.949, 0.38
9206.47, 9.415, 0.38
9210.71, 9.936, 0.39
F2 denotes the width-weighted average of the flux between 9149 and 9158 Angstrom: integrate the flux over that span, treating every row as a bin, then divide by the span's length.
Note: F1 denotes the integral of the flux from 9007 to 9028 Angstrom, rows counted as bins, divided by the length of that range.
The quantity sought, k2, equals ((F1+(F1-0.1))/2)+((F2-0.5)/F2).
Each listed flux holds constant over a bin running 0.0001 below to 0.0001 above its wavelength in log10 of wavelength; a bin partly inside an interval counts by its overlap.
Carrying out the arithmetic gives 11.3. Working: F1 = 10.4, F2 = 10.5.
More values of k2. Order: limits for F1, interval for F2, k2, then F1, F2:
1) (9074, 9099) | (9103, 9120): 11.1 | 10.2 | 10.7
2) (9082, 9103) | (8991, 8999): 11.4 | 10.5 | 9.4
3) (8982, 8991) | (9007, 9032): 11.5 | 10.6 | 10.4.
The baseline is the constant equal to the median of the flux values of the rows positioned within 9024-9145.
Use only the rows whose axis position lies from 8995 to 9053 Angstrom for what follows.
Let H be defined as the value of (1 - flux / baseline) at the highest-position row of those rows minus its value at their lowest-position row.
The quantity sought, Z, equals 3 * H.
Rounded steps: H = -0.28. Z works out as -0.8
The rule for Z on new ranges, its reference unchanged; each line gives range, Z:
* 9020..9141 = 0.4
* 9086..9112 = -0.2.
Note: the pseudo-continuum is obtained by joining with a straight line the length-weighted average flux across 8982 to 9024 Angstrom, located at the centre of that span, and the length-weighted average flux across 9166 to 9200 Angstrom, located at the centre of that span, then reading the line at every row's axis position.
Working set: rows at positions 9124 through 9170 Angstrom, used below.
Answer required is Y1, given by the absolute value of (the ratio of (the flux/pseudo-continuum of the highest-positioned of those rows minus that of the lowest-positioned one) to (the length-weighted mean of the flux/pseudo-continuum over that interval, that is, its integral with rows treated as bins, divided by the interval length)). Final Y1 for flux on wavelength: 0.07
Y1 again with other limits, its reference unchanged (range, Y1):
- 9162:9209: 0.09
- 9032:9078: 0.04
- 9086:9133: 0.10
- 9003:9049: 0.41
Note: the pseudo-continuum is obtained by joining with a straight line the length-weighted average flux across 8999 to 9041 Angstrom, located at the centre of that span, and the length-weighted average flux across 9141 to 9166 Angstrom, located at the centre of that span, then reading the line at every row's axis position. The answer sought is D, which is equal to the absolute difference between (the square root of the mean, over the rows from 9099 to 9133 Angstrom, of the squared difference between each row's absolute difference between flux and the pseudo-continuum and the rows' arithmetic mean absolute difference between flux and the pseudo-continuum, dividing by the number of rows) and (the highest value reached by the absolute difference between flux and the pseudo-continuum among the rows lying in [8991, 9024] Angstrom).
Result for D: 3.6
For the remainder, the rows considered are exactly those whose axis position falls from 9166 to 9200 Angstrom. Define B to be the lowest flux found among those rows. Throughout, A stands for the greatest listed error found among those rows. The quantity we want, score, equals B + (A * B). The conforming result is 14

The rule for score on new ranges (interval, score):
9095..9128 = 18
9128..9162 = 16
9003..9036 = 20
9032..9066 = 25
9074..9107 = 17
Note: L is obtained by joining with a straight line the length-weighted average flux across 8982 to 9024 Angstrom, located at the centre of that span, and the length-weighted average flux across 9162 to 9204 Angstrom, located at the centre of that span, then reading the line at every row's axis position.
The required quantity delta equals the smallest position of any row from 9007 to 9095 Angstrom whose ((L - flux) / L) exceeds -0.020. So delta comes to 9013.49 Angstrom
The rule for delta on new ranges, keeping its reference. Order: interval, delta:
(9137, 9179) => 9138.88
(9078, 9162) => 9080.15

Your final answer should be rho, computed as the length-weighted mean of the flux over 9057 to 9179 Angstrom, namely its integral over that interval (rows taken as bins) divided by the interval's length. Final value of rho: 10.53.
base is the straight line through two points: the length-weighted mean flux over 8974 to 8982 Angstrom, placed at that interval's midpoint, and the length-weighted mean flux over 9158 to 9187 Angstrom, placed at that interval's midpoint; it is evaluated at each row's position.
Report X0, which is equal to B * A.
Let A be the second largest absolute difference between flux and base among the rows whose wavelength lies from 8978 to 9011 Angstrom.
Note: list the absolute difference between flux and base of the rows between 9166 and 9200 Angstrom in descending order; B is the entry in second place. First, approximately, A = 1.7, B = 0.47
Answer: 0.78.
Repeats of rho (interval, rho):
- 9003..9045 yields 10.07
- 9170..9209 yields 10.14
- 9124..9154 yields 10.59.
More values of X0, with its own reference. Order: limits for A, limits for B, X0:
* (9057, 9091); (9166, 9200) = 0.25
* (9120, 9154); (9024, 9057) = 0.63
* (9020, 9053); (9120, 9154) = 0.70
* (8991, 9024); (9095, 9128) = 1.27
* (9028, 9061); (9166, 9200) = 0.50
